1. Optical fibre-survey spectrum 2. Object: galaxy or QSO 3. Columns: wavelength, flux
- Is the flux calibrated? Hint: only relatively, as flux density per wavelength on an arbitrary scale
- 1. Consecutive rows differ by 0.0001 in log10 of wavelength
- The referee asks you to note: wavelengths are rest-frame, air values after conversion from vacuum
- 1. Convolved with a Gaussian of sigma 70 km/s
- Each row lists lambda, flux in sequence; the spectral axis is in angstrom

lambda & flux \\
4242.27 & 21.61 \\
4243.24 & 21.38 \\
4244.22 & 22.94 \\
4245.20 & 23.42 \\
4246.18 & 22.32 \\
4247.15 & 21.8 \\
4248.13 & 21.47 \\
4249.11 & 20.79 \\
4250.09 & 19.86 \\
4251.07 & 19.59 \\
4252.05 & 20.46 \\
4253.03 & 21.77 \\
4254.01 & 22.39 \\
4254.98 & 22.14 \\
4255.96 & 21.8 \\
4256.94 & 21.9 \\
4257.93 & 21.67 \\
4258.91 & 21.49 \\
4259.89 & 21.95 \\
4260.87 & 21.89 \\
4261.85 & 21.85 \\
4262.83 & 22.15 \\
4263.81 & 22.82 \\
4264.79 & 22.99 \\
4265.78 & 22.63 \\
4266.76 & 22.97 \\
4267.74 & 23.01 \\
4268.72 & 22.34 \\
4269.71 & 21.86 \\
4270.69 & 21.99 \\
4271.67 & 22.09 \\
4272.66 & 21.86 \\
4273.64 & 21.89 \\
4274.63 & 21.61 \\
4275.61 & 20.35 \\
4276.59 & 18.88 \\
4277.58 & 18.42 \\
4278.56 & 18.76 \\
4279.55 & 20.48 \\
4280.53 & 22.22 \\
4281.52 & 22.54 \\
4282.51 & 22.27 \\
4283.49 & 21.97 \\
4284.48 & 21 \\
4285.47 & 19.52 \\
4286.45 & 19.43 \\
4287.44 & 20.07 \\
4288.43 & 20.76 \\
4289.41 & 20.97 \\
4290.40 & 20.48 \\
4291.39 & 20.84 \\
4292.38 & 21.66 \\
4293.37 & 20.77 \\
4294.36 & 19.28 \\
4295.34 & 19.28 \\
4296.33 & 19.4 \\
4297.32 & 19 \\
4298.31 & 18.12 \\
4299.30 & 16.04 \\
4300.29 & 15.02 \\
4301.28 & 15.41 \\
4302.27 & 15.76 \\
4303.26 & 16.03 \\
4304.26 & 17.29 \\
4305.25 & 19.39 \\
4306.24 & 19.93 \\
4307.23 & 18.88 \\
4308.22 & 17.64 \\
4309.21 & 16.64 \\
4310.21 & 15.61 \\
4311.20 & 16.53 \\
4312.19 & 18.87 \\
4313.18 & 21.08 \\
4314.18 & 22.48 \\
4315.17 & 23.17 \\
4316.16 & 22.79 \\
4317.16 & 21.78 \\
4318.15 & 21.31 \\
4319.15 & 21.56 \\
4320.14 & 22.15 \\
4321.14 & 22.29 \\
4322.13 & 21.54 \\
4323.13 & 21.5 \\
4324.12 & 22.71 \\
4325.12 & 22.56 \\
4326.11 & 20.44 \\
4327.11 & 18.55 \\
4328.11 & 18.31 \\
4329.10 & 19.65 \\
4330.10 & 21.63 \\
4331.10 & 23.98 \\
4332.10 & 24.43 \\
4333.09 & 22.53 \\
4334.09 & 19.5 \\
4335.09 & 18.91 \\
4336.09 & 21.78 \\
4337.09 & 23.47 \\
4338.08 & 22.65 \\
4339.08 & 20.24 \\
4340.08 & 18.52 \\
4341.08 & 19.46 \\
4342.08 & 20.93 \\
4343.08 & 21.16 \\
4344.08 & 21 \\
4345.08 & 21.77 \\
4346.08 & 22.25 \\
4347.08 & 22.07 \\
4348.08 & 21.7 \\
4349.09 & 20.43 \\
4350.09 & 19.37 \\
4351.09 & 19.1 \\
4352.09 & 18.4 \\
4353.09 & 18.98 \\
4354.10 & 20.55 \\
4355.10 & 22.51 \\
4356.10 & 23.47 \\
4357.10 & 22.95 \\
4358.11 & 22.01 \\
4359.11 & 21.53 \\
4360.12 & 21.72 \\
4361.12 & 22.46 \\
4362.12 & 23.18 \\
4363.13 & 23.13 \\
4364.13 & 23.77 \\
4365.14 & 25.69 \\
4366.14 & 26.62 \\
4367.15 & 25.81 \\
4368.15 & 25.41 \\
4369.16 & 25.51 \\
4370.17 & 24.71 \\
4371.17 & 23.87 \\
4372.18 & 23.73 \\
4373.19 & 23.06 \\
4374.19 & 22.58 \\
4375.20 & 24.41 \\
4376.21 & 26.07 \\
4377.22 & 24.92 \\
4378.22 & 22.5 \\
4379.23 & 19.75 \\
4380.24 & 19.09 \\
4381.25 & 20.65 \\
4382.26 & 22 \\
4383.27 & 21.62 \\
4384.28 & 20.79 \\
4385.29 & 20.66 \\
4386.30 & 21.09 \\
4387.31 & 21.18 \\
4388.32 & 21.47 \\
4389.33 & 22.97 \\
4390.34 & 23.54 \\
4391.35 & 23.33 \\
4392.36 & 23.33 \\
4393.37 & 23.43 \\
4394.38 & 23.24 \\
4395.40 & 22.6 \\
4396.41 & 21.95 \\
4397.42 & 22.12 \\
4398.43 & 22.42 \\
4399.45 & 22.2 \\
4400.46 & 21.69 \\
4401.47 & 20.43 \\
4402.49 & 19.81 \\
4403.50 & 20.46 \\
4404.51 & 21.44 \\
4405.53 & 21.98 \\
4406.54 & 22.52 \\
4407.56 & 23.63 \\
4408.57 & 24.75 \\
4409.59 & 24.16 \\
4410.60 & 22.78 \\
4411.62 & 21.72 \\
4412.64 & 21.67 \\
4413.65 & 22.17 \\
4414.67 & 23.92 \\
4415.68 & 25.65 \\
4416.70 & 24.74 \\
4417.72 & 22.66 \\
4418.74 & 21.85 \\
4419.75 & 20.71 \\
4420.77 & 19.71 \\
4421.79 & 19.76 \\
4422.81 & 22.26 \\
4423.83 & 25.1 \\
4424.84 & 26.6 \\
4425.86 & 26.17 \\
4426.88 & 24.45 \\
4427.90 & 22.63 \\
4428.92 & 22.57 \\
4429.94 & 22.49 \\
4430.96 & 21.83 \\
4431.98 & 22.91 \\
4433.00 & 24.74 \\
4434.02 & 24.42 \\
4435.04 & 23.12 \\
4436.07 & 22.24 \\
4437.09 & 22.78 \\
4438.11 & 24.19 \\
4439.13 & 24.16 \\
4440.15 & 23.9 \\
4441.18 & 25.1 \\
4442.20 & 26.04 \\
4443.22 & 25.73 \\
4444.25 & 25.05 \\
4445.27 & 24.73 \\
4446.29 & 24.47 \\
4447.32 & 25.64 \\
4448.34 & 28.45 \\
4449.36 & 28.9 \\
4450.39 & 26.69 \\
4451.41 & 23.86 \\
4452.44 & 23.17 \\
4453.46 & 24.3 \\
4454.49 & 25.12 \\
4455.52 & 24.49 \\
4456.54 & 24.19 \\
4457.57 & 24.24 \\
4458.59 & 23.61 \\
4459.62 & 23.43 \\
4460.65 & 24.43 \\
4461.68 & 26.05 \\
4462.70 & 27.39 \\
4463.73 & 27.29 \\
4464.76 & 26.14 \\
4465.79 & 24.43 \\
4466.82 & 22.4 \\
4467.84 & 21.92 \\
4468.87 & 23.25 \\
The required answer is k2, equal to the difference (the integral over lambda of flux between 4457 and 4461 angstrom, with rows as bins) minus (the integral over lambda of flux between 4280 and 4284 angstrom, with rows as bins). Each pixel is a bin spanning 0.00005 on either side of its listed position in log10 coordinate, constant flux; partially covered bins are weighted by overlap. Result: 7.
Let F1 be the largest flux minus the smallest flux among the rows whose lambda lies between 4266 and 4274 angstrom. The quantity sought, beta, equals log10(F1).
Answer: 0.06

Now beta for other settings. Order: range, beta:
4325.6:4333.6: 0.79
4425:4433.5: 0.64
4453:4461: 0.23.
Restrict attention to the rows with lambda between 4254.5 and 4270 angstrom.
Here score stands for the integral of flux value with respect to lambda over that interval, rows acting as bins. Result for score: 344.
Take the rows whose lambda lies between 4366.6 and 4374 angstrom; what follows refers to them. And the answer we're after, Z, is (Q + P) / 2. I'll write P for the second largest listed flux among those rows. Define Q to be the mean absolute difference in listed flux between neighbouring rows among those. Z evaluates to 13.0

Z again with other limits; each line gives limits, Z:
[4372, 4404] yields 12.9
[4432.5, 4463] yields 14.7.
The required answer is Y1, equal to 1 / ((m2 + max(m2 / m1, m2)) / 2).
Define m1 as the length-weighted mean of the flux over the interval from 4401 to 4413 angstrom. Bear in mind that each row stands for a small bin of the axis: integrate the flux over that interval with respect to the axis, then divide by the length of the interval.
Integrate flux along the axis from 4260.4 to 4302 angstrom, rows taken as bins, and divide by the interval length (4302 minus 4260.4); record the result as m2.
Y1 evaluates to 0.0485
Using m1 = 22.1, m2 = 20.6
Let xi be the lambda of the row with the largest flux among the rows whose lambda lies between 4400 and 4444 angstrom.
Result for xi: 4424.84 angstrom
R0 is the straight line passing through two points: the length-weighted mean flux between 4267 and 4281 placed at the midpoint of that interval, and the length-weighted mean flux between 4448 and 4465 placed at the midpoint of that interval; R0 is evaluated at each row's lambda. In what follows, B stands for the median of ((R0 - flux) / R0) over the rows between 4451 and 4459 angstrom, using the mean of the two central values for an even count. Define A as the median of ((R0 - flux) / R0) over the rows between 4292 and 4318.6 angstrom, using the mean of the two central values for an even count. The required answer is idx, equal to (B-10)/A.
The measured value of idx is -80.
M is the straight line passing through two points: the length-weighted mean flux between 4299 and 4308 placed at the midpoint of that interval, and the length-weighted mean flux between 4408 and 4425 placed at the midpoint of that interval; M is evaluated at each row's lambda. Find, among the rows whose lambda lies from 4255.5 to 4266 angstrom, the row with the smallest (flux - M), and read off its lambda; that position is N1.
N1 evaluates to 4258.91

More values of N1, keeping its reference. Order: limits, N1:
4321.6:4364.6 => 4352.09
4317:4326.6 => 4326.11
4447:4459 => 4452.44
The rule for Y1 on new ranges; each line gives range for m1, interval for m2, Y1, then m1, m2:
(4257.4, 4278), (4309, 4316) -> 0.0513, 21.8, 19.5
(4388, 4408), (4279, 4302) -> 0.0505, 22.2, 19.8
